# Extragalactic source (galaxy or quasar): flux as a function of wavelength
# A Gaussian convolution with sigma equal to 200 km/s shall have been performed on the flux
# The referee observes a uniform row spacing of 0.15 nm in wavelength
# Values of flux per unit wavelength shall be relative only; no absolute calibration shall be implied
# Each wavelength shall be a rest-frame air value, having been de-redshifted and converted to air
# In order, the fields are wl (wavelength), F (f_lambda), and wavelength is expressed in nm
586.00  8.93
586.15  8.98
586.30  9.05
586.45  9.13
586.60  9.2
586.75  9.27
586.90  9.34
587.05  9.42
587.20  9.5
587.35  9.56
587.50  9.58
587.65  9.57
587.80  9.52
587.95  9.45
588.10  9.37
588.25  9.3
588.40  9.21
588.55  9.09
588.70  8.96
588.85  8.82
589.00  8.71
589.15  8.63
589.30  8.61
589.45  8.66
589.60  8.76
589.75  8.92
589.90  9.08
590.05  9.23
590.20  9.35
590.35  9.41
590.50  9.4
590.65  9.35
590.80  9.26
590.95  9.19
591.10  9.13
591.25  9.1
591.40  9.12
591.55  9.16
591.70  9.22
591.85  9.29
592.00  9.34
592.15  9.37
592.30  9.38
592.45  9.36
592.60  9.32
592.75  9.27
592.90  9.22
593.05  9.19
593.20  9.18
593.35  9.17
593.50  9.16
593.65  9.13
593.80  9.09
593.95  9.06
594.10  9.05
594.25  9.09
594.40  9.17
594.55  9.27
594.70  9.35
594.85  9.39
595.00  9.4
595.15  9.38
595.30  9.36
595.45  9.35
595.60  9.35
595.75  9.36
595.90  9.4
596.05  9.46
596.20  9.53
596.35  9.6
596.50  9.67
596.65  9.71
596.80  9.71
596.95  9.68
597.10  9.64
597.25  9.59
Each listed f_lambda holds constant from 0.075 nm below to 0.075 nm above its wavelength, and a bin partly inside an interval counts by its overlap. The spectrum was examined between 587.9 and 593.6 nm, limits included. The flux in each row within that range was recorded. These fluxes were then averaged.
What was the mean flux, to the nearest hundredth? 9.15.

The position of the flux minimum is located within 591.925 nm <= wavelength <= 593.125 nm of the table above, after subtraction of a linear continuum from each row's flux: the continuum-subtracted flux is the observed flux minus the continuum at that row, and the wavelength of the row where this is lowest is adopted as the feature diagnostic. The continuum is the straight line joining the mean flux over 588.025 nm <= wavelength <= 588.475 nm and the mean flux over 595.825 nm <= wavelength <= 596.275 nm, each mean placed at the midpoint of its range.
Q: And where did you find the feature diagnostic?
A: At 593.05 nm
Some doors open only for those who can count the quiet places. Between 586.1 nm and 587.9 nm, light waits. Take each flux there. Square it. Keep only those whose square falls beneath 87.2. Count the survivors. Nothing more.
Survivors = 5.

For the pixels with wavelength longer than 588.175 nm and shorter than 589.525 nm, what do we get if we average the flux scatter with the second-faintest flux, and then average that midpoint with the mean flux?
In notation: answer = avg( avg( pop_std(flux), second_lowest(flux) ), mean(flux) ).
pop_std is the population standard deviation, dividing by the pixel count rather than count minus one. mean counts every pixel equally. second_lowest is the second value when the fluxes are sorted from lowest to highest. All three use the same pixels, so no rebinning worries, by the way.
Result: 6.66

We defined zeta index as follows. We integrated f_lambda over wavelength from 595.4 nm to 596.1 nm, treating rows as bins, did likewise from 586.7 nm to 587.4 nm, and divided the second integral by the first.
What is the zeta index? 1.00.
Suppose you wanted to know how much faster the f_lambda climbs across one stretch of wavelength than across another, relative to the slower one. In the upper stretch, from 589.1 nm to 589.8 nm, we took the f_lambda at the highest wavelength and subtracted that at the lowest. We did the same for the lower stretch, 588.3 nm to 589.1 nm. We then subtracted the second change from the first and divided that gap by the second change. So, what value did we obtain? -1.6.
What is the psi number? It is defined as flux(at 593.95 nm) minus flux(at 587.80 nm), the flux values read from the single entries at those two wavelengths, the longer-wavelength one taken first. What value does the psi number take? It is -0.5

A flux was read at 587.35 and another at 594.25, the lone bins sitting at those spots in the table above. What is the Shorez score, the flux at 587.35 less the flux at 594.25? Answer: 0.5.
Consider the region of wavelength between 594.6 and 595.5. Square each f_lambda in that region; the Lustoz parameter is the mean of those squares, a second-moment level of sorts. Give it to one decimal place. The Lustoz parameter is 87.8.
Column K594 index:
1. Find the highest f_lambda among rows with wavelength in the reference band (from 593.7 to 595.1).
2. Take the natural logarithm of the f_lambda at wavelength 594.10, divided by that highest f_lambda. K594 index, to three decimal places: -0.038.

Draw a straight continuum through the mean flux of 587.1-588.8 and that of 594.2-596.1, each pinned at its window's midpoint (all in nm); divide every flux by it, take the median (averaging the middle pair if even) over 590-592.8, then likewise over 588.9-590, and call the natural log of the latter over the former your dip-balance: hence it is -0.066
